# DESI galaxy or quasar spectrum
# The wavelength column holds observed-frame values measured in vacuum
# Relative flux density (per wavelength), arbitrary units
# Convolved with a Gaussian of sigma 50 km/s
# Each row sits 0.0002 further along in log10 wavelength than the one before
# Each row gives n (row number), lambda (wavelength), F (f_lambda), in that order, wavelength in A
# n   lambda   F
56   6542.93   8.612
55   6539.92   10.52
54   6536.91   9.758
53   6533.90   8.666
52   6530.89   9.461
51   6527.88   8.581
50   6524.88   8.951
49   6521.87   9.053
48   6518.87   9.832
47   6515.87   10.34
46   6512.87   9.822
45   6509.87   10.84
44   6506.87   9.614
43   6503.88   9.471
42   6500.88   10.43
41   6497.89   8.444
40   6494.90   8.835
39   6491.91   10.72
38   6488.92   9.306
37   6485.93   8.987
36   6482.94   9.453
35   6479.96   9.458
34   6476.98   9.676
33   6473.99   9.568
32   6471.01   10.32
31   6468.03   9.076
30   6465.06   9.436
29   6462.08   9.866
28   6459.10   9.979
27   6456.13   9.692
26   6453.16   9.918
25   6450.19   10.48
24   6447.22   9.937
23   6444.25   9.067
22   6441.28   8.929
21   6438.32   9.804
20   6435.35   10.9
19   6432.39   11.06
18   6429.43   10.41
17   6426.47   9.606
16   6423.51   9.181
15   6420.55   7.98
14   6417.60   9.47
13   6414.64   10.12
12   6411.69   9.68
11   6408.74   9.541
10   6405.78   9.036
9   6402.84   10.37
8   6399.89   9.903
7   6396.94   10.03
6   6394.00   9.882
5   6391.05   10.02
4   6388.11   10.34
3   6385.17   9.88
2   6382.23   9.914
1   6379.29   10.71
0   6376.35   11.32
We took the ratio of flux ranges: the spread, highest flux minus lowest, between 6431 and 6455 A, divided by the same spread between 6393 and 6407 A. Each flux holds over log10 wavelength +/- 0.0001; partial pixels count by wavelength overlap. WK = 1.6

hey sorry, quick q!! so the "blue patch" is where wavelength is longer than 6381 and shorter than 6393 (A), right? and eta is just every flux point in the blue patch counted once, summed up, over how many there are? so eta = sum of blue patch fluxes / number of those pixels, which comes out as 10.0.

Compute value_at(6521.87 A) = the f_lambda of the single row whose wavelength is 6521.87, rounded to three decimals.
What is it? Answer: 9.053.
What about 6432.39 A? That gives 11.060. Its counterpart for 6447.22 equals 9.937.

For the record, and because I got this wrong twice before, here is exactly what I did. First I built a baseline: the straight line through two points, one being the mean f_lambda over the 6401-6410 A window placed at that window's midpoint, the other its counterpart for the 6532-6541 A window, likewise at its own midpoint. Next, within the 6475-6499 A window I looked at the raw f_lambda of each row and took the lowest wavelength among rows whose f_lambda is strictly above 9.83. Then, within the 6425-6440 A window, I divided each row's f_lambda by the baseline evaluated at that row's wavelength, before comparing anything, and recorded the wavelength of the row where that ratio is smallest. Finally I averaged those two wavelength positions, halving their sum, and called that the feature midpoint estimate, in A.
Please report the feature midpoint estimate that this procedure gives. 6459.2 A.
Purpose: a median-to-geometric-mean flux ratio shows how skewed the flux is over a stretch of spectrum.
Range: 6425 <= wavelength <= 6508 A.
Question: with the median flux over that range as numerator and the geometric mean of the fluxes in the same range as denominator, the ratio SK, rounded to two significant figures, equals 0.99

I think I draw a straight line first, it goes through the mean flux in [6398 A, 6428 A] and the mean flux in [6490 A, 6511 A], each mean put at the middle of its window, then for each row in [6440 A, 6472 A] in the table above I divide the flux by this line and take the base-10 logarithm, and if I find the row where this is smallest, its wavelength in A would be 6441.28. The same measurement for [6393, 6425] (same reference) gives 6420.55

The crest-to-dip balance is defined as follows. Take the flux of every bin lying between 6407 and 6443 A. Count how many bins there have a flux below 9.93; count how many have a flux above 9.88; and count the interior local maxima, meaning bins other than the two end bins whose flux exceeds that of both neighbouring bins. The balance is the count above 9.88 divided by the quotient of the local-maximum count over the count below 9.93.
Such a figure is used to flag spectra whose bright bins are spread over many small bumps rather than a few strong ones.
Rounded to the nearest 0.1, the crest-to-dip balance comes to 16.0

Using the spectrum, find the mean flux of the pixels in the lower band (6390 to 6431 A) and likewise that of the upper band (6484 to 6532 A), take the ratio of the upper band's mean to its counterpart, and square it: 0.976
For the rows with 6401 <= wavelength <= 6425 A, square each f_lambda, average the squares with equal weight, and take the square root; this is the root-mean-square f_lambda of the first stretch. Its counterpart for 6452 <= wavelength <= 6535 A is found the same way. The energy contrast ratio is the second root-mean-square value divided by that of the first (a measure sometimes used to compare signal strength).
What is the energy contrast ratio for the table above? 1.01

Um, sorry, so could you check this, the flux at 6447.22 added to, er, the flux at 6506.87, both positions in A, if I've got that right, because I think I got 19.6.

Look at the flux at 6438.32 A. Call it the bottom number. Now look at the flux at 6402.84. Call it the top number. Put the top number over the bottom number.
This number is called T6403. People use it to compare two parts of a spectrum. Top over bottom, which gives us 1.06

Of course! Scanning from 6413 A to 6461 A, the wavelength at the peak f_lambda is 6432.39 A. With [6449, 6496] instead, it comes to 6491.91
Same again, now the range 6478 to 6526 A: 6509.87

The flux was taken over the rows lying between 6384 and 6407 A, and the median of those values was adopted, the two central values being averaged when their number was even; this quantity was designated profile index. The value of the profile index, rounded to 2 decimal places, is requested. 9.96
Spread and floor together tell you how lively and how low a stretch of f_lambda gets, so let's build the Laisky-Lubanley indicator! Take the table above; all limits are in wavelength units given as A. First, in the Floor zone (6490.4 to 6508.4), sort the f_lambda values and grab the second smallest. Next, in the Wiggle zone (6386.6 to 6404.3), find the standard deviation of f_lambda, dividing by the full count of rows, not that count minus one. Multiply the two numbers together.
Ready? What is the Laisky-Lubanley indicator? 1.7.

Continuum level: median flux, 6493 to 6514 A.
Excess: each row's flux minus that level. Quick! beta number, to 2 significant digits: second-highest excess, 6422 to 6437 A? 1.3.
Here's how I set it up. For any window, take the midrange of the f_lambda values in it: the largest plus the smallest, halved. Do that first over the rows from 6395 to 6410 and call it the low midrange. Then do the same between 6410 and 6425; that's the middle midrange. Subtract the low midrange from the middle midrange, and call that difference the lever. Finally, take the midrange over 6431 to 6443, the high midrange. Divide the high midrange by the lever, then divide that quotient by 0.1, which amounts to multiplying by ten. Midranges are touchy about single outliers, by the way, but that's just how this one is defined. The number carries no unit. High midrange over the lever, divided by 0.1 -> -153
